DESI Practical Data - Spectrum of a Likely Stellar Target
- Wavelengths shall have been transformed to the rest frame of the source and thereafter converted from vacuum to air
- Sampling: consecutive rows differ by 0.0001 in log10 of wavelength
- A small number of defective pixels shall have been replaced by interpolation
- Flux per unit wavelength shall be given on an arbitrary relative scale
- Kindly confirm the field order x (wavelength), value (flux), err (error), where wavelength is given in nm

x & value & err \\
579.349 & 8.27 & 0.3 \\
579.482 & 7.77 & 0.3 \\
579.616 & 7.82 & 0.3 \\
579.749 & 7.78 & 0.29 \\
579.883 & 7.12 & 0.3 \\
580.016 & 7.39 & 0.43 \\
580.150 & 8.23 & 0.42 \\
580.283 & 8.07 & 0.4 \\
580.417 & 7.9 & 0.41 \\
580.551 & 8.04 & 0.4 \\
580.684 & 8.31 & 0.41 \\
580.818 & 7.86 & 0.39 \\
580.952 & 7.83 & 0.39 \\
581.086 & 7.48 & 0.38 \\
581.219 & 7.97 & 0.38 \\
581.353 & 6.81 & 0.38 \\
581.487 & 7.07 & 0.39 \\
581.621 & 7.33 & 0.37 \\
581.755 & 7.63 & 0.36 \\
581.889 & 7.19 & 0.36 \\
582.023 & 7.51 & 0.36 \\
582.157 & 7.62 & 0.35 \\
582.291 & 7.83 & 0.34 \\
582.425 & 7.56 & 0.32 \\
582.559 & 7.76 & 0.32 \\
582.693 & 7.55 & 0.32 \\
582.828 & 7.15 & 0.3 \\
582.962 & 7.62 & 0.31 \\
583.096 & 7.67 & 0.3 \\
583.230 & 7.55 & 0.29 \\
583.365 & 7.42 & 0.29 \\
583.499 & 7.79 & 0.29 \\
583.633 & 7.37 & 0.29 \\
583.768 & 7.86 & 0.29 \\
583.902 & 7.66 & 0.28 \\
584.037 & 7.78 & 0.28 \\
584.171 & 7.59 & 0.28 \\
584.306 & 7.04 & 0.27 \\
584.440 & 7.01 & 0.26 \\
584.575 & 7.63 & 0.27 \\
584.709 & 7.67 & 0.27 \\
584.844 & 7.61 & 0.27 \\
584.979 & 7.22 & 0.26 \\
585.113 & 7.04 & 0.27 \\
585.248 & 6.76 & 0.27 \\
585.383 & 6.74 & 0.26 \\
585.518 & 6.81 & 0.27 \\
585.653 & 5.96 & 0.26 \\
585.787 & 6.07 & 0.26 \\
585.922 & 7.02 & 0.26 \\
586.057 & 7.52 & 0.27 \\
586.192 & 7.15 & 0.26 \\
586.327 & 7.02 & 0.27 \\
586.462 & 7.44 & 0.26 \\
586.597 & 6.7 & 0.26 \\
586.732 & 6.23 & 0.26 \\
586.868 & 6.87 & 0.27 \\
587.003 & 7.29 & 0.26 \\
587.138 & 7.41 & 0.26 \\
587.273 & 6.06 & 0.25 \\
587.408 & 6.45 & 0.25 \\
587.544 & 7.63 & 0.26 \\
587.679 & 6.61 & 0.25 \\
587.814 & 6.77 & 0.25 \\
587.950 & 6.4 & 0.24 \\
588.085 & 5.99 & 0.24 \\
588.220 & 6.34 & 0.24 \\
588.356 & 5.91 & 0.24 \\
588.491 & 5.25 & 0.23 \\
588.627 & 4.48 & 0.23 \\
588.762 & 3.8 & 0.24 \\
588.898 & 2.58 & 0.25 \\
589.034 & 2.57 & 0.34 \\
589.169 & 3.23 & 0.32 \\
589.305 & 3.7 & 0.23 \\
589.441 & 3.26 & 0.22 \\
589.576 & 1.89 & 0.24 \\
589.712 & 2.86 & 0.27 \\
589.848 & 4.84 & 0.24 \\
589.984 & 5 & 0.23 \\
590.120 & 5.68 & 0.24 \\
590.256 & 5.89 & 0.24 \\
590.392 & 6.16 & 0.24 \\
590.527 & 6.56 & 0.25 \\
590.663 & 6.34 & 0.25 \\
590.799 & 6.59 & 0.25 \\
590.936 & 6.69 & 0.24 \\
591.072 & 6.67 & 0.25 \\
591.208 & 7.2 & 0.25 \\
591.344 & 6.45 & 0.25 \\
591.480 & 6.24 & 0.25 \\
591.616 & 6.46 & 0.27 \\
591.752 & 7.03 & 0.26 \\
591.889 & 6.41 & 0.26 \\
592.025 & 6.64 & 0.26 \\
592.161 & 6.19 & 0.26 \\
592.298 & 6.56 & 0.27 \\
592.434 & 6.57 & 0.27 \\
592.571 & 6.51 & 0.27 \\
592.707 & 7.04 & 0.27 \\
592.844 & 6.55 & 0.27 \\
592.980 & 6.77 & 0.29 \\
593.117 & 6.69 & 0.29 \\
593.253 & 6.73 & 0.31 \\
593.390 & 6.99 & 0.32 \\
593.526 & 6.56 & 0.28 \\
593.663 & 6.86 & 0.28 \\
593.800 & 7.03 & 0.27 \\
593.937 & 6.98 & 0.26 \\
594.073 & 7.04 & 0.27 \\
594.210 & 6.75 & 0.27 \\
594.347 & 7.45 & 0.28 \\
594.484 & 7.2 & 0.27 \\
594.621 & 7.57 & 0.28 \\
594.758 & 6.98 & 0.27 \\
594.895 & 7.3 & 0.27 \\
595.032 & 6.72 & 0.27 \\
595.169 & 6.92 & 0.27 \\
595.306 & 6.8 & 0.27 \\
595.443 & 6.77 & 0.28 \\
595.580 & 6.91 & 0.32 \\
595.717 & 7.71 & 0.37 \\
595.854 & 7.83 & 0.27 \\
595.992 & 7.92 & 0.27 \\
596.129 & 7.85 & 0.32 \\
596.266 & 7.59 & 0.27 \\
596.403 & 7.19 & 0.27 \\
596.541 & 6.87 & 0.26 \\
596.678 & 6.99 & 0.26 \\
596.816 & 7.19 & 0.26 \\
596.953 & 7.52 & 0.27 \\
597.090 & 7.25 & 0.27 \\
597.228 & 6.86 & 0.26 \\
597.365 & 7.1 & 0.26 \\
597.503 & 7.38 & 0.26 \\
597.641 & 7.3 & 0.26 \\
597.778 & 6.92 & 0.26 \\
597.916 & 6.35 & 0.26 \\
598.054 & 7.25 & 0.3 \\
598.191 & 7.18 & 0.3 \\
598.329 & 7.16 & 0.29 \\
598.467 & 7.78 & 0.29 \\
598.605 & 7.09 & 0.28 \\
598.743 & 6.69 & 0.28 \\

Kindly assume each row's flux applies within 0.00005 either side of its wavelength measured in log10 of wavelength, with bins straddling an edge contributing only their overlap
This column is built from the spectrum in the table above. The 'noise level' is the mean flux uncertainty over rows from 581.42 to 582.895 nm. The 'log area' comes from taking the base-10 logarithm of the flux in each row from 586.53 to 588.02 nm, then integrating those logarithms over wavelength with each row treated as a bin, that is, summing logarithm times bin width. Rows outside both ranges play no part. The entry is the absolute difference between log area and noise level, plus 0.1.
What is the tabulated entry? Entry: 0.99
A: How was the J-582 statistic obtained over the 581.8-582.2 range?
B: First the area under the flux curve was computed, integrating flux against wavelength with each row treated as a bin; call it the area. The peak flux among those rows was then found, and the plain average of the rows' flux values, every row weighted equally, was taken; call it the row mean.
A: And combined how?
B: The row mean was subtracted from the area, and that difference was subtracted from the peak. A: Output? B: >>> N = 12.1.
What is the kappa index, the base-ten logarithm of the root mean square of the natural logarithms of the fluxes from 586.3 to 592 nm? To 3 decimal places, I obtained 0.239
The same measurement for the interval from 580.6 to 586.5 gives 0.300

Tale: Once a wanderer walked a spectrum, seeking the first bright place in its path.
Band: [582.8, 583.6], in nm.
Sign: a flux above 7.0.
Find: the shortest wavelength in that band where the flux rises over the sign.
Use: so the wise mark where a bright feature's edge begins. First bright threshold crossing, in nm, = 582.828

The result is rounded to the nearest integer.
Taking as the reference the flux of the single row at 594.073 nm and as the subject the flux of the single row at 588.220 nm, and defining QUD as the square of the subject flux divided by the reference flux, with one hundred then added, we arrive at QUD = 106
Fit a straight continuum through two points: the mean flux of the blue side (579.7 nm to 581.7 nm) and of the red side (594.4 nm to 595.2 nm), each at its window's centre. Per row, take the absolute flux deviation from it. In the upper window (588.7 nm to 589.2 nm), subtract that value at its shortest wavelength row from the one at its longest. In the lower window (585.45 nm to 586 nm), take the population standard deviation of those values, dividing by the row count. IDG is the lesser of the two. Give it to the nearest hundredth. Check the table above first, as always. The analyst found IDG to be 0.46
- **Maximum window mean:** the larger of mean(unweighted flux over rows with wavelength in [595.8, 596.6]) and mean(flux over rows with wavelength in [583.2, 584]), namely 7.61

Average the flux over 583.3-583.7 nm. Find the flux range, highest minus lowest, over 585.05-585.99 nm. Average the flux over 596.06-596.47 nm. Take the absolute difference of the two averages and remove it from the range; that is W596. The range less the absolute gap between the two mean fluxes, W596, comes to 1.1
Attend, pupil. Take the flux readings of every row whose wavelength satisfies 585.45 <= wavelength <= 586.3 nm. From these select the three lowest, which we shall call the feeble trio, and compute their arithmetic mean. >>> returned 6.3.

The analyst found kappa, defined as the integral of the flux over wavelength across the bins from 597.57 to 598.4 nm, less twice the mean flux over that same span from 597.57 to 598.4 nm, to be -8.2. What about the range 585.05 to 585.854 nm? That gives -7.8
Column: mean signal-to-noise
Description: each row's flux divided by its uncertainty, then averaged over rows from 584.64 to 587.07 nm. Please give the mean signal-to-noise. 26.3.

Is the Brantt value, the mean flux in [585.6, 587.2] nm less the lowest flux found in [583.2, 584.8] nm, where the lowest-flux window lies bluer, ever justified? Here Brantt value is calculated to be -0.1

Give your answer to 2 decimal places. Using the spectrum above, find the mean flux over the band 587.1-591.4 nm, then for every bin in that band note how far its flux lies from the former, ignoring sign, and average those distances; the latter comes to 1.34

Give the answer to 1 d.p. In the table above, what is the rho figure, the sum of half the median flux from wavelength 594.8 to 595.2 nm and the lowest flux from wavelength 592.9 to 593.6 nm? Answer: 10.0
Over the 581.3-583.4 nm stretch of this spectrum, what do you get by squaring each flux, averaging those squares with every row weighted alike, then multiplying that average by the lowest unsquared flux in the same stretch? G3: 379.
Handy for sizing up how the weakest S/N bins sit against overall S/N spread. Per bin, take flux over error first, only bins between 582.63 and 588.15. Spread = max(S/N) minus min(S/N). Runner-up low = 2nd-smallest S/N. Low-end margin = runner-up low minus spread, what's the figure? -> 17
